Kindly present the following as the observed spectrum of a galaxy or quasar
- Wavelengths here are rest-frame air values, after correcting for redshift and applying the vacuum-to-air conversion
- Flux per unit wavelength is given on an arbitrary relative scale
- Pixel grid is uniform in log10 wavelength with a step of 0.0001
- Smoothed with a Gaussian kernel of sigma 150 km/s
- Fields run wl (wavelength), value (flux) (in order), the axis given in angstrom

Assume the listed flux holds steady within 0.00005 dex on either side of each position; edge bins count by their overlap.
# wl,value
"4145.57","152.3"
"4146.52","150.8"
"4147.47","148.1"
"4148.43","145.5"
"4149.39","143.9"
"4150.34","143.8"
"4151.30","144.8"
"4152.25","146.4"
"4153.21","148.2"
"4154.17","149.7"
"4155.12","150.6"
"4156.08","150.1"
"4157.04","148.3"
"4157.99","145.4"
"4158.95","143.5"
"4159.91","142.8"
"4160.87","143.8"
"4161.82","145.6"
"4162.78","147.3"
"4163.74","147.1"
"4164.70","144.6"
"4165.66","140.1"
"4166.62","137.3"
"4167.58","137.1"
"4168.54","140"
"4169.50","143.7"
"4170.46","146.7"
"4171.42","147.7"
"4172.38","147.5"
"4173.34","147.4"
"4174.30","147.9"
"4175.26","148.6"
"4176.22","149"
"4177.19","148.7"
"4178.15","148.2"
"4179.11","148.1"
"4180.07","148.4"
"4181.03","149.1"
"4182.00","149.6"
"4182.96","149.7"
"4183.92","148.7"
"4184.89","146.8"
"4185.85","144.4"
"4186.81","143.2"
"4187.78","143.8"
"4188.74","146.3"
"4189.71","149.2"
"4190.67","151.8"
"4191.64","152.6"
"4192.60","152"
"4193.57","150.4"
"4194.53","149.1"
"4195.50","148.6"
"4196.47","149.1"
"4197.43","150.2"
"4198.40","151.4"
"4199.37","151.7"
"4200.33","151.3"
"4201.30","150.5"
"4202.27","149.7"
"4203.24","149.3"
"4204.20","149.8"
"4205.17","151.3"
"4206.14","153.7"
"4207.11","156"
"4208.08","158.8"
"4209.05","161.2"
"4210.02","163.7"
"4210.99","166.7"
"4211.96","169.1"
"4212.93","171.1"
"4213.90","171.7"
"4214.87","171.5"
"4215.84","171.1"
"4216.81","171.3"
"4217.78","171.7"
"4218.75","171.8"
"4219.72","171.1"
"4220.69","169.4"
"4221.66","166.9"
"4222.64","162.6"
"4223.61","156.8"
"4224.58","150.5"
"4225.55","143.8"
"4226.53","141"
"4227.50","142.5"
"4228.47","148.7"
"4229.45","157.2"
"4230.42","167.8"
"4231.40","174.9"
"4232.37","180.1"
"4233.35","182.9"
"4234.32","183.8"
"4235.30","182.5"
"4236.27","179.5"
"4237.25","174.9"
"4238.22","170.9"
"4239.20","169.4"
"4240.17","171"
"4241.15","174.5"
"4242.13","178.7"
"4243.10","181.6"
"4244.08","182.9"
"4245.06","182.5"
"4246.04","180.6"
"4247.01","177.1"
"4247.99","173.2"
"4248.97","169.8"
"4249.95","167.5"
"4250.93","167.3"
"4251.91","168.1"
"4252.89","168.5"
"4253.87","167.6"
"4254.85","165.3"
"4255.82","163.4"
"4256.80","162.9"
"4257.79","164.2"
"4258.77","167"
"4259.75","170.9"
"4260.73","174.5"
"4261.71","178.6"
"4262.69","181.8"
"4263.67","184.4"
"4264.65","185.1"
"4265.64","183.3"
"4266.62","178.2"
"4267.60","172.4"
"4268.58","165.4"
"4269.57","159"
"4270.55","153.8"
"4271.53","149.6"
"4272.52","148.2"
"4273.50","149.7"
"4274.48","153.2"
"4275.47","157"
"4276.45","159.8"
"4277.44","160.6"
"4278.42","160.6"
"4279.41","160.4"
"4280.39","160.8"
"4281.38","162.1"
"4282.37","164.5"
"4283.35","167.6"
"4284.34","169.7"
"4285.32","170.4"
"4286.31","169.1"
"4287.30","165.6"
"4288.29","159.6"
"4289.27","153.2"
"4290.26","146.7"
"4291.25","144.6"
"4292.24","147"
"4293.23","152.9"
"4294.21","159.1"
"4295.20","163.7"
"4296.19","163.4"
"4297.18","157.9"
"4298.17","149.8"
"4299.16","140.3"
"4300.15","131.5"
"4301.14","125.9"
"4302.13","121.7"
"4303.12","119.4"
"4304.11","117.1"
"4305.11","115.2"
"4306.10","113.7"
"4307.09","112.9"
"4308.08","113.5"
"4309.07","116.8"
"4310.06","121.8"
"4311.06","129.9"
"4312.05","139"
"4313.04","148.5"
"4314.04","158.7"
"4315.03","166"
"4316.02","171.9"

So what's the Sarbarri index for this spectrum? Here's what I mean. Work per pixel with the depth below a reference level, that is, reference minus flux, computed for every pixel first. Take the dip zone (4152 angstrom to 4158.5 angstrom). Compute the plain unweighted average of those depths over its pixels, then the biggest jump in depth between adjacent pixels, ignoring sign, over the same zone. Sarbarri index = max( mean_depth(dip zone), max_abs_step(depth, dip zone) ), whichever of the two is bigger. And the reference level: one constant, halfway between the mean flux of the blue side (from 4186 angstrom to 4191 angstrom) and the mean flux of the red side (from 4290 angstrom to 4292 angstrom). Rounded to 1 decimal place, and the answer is 2.9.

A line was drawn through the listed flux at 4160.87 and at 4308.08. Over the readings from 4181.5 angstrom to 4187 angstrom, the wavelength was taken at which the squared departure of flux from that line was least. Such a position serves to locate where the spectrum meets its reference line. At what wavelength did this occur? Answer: 4186.81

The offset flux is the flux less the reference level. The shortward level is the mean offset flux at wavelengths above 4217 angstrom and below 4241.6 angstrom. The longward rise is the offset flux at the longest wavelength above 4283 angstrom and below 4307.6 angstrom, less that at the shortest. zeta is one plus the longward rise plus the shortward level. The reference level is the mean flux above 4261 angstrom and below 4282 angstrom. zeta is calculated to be -52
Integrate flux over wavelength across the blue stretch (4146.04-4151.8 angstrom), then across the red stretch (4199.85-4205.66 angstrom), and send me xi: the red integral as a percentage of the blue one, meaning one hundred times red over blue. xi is 104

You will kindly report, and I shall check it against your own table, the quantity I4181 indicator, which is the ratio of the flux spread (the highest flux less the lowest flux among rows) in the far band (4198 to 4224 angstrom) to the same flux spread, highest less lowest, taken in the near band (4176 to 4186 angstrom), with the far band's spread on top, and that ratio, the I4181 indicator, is 4.2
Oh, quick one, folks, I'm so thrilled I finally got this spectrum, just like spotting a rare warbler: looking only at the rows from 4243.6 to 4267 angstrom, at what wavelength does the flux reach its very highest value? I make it 4264.65 angstrom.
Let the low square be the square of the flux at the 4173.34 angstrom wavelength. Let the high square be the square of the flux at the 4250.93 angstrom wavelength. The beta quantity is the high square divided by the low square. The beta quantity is 1.3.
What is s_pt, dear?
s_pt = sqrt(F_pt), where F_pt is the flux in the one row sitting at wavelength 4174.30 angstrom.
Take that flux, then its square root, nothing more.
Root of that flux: 12.2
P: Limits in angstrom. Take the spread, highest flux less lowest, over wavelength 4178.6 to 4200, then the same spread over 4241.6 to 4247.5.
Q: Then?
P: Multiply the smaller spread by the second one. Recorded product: 34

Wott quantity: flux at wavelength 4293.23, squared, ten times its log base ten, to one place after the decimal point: 43.7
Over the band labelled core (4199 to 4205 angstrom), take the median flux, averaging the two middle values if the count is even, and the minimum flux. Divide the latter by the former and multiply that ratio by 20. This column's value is 19.9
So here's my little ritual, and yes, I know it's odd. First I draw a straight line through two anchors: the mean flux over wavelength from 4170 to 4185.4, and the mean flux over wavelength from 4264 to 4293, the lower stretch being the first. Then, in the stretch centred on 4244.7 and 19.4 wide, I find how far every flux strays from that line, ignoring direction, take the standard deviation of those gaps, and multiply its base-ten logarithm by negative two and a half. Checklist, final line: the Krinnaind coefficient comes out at -2.0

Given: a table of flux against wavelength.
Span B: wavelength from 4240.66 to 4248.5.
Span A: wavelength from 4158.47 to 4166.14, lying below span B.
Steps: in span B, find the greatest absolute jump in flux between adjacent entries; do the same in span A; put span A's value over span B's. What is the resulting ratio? 1.1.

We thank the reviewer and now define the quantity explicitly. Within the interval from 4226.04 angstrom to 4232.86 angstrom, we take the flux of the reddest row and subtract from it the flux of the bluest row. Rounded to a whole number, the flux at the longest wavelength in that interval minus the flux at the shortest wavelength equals 39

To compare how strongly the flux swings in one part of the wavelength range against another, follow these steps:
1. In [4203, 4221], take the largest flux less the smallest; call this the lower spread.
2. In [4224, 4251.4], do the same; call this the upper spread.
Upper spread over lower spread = 1.9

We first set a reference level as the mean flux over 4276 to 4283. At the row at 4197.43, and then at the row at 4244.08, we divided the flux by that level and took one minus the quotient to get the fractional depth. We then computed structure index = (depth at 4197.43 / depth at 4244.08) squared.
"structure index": 0.3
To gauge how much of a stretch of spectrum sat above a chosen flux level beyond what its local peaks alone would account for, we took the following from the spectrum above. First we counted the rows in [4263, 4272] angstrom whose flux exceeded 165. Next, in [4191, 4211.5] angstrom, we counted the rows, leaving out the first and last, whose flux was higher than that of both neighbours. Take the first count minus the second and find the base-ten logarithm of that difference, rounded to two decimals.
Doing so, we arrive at 0.70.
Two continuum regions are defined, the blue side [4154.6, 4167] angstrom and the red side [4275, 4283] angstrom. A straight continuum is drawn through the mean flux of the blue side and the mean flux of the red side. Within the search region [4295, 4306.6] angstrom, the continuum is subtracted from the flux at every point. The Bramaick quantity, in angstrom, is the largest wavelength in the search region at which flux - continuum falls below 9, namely 4306.10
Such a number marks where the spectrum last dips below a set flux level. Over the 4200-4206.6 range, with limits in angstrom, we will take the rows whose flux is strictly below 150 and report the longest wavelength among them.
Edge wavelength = 4204.20 angstrom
